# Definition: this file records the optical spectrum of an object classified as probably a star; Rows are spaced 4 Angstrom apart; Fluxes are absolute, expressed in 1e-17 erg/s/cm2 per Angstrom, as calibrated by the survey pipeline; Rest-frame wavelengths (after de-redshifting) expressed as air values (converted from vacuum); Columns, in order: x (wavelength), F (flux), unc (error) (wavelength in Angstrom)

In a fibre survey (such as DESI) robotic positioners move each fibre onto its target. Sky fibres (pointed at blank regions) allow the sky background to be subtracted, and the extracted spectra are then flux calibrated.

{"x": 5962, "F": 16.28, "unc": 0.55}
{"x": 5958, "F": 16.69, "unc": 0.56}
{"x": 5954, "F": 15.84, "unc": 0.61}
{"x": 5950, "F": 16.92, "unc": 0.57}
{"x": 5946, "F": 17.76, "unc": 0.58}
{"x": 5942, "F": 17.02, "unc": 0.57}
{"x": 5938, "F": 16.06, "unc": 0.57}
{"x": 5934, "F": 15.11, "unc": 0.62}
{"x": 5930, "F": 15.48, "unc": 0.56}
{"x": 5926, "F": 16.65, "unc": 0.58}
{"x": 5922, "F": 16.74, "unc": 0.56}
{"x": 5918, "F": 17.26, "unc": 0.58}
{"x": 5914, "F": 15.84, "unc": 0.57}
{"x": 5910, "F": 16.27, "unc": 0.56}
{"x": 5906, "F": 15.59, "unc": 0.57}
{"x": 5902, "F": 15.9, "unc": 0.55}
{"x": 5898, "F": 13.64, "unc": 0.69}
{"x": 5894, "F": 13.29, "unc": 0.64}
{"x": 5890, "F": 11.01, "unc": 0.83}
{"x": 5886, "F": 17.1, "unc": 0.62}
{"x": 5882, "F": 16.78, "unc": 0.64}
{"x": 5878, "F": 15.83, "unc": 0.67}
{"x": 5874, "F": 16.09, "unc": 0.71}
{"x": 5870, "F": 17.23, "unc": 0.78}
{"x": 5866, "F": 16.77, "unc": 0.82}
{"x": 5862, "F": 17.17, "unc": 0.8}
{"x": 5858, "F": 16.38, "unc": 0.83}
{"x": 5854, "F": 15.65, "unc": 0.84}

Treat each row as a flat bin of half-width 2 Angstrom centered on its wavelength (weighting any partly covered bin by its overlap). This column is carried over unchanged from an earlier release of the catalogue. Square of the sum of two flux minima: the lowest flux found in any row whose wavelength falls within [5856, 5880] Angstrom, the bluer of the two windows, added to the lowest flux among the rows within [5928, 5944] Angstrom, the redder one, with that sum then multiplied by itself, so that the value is 957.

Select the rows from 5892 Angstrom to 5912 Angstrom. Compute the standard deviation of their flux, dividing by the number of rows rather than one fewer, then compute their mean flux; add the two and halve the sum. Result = 8.08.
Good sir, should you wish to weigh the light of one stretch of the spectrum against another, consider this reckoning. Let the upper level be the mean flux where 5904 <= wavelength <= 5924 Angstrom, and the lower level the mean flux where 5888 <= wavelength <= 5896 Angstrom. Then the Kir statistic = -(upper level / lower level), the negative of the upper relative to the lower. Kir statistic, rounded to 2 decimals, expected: -1.34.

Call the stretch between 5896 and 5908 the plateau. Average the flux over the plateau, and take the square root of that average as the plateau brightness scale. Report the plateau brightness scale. 3.88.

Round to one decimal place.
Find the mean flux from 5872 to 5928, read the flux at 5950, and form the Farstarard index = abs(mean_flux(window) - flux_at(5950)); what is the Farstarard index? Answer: 1.3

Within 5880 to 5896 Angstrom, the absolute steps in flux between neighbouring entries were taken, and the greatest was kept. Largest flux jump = 6.1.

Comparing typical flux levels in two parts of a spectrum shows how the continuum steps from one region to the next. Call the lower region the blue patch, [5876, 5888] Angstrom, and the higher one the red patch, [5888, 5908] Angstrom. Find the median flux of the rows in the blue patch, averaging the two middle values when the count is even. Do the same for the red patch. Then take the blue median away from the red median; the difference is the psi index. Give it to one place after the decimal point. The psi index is -3.1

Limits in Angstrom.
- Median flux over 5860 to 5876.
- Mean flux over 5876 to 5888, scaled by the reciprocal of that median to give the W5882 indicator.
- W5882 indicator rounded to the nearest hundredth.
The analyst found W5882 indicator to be 0.98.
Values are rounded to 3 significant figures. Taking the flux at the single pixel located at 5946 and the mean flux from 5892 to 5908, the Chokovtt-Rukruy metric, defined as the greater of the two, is 17.8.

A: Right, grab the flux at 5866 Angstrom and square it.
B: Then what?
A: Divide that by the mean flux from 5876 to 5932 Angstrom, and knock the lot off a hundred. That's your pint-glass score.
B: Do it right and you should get 81.9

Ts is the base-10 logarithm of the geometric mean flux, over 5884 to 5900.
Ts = 1.13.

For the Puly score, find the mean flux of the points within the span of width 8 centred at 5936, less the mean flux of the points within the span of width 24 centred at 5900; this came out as 1.3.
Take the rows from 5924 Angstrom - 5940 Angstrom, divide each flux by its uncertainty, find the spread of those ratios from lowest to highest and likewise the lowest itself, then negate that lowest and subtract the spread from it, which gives -28.7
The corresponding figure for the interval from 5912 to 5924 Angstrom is -29.9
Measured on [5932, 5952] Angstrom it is -30.6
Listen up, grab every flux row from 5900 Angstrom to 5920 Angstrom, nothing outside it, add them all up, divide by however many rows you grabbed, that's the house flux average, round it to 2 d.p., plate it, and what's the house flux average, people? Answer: 16.17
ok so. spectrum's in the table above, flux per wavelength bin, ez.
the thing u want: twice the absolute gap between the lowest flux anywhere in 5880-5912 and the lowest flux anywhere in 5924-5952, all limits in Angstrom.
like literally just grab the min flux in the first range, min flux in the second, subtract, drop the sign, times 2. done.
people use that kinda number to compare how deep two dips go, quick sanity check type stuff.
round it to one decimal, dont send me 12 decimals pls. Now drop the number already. 8.2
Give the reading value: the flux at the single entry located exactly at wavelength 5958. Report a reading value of 16.69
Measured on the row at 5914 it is 15.84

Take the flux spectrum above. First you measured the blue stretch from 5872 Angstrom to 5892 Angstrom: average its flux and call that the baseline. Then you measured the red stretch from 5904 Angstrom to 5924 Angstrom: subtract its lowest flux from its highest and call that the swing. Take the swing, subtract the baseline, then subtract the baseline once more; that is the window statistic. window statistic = -29.1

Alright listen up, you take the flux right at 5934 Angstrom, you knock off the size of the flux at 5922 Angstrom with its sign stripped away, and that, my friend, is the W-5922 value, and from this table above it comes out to -1.6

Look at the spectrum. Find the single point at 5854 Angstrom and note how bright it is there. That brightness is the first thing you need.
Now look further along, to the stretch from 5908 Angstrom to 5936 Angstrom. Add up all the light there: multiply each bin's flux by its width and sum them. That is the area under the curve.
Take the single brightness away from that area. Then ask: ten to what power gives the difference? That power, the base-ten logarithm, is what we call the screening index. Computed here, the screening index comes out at 2.64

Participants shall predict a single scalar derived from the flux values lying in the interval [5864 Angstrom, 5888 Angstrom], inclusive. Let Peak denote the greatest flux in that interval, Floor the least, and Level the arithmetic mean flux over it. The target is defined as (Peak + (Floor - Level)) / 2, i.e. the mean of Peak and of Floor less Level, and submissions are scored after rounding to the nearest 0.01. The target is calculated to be 8.21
